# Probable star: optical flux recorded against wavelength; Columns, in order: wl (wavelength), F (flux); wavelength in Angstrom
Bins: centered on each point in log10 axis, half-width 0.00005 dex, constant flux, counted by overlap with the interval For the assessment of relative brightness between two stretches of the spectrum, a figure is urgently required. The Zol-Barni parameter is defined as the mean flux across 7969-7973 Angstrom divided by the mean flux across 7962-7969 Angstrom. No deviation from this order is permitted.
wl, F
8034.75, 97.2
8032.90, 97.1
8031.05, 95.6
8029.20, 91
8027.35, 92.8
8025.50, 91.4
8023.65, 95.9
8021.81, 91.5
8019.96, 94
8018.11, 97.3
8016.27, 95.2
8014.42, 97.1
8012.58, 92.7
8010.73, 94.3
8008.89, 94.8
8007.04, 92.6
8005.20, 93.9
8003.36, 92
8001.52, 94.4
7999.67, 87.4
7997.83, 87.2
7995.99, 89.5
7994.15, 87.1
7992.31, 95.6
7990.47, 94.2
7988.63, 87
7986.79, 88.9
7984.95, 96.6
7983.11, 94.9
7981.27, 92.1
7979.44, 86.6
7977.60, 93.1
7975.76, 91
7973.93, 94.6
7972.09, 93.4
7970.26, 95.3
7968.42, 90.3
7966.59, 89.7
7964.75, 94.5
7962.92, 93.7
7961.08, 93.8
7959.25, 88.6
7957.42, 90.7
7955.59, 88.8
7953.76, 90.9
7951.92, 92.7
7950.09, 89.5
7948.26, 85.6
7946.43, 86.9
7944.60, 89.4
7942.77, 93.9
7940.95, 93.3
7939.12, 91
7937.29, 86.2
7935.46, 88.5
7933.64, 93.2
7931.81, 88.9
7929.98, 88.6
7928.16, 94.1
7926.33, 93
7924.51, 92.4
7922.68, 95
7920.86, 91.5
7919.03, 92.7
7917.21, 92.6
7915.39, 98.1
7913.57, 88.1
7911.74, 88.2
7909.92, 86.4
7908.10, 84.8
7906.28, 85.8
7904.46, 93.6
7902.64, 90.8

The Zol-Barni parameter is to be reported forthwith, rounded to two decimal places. 1.02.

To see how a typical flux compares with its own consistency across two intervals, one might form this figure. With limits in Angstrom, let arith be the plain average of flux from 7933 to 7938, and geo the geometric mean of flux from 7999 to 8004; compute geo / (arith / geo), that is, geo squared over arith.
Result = 93.2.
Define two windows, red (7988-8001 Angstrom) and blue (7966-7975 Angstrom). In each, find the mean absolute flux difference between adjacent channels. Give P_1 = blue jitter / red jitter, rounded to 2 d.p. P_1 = 0.59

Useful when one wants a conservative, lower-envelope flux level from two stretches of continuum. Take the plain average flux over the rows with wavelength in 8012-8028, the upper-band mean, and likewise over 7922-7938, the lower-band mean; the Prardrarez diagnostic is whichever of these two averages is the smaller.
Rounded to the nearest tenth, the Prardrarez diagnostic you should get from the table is 91.1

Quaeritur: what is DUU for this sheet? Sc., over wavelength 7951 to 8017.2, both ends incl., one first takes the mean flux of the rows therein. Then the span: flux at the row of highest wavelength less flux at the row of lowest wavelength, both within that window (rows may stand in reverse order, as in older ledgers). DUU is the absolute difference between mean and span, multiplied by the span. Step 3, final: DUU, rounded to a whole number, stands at 224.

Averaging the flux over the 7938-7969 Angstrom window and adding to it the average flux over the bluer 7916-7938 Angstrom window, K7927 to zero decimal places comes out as 182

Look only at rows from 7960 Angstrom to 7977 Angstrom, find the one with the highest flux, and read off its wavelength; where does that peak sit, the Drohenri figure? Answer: 7970.26 Angstrom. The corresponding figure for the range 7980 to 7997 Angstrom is 7984.95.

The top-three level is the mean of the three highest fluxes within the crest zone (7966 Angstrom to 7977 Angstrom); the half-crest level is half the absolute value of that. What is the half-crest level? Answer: 47.2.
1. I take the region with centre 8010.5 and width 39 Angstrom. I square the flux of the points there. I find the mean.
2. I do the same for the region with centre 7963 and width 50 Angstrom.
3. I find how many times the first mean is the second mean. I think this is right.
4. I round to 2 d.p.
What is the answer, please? 1.03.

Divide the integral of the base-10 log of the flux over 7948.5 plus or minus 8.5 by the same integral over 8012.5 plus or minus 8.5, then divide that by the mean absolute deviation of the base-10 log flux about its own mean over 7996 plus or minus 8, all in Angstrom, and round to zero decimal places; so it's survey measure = 65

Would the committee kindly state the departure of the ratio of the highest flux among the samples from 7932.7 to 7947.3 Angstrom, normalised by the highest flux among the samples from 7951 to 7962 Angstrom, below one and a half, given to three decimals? 0.499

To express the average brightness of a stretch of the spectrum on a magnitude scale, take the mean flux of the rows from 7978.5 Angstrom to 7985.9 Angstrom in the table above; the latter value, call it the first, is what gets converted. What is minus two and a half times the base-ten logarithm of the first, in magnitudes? -4.92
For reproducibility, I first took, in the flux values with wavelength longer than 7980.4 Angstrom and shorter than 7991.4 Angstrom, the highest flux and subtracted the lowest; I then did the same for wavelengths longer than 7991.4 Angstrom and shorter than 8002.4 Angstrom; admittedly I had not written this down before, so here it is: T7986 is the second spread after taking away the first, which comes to -1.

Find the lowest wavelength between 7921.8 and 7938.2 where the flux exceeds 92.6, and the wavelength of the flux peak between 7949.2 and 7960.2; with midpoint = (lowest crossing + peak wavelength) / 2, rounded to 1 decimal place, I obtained 7937.3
